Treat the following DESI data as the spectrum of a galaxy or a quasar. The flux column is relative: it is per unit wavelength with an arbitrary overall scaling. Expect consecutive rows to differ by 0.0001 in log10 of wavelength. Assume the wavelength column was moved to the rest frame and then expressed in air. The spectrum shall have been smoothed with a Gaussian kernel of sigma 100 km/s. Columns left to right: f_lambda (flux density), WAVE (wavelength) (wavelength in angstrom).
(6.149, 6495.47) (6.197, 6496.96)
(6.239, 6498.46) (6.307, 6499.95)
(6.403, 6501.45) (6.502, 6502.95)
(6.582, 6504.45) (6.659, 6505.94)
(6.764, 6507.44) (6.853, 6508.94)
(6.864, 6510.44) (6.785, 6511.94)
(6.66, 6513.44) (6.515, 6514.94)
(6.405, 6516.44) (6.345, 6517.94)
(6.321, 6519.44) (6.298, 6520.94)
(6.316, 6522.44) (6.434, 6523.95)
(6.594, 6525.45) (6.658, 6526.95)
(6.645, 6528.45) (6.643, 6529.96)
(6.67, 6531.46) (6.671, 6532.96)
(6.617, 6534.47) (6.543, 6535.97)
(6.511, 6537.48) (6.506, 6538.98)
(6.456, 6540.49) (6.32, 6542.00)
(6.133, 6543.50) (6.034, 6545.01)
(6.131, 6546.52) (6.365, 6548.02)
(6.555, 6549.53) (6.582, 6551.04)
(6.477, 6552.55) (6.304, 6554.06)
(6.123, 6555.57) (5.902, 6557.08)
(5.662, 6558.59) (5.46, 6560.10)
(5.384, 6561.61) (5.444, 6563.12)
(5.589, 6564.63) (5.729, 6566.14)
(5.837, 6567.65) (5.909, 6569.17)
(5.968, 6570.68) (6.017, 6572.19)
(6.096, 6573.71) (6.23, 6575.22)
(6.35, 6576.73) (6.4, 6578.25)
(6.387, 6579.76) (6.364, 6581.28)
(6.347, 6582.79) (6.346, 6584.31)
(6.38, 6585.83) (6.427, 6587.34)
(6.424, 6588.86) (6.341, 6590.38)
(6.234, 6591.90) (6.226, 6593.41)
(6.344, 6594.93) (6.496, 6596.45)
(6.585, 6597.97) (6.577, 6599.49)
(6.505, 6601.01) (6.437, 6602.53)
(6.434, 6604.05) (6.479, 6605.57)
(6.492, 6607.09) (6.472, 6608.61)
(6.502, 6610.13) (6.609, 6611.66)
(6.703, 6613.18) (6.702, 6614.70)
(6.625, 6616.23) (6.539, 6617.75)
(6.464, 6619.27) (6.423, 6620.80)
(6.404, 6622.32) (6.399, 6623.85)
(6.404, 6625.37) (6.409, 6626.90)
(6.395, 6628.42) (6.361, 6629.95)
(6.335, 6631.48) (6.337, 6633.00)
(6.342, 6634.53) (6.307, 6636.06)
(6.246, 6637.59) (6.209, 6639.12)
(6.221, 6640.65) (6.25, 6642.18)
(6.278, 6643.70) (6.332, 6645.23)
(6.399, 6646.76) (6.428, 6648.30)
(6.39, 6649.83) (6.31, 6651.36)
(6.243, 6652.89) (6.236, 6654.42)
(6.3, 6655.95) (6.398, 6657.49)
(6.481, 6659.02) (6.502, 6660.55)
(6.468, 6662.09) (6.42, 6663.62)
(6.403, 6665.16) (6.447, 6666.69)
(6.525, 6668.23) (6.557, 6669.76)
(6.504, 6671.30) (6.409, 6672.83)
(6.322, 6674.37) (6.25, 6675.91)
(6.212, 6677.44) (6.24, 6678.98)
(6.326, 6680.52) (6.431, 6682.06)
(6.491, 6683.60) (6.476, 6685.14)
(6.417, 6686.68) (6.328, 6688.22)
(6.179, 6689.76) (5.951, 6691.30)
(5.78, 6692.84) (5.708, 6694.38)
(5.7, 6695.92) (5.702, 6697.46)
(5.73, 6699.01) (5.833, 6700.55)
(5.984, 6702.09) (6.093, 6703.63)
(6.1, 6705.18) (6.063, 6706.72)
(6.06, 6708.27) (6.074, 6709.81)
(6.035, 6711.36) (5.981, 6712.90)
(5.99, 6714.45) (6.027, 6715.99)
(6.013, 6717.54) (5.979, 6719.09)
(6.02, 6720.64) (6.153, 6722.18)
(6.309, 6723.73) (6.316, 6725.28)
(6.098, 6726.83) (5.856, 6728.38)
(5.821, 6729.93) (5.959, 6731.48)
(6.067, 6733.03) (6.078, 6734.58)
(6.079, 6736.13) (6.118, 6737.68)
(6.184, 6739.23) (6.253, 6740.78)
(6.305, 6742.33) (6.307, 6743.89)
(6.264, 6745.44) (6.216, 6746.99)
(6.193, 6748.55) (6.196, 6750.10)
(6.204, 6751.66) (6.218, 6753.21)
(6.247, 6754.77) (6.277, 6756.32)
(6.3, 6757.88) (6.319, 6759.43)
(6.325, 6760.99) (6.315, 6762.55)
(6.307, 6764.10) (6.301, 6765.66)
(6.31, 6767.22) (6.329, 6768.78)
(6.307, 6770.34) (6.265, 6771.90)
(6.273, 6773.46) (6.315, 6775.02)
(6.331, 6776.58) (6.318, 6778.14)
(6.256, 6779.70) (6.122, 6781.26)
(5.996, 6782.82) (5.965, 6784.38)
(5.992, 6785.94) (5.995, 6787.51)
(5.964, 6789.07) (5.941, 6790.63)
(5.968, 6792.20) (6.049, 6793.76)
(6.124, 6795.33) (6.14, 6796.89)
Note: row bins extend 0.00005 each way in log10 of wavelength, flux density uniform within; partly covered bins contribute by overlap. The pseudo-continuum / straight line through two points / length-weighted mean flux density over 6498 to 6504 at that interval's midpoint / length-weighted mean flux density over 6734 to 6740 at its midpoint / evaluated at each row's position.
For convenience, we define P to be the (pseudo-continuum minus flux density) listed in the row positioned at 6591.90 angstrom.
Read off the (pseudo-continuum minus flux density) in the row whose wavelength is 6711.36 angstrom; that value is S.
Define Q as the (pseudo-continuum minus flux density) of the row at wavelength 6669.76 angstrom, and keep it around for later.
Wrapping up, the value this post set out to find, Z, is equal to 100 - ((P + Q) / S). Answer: 103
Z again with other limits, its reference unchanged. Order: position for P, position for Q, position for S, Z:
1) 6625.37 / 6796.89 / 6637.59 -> 86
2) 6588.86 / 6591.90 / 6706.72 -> 101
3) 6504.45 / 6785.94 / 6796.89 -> 98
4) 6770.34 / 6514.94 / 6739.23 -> 94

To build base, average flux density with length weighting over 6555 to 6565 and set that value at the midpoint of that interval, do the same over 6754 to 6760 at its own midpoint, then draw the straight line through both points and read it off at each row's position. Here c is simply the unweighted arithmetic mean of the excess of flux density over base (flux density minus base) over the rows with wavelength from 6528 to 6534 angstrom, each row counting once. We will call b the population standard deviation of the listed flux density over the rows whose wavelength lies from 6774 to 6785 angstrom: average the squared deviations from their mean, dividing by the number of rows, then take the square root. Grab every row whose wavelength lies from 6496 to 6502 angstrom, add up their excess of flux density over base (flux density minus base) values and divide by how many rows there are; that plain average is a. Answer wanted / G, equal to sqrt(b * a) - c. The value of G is -0.8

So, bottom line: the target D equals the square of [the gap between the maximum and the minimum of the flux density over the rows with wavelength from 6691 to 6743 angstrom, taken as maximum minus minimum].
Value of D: 0.38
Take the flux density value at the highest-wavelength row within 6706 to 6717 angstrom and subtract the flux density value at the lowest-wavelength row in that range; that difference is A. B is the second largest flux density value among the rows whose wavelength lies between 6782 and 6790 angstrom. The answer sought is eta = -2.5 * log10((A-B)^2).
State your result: -3.90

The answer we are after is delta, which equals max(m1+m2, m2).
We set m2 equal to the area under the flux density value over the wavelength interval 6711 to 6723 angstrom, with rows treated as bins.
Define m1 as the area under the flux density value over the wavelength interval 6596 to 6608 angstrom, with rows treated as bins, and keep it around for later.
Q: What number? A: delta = 150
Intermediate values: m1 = 78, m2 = 72.3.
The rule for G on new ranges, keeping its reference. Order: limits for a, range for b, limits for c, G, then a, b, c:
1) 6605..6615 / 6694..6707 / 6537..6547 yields -0.4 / 0.8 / 0.17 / 0.7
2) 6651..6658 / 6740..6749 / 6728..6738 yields 0.3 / 0.3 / 0.04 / -0.2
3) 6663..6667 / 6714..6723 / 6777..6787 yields 0.4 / 0.4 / 0.06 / -0.3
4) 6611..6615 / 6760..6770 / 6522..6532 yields -0.9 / 0.8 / 0.01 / 1.0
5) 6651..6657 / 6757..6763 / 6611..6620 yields -0.7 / 0.3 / 0.01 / 0.8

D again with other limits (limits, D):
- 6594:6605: 0.06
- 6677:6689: 0.08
